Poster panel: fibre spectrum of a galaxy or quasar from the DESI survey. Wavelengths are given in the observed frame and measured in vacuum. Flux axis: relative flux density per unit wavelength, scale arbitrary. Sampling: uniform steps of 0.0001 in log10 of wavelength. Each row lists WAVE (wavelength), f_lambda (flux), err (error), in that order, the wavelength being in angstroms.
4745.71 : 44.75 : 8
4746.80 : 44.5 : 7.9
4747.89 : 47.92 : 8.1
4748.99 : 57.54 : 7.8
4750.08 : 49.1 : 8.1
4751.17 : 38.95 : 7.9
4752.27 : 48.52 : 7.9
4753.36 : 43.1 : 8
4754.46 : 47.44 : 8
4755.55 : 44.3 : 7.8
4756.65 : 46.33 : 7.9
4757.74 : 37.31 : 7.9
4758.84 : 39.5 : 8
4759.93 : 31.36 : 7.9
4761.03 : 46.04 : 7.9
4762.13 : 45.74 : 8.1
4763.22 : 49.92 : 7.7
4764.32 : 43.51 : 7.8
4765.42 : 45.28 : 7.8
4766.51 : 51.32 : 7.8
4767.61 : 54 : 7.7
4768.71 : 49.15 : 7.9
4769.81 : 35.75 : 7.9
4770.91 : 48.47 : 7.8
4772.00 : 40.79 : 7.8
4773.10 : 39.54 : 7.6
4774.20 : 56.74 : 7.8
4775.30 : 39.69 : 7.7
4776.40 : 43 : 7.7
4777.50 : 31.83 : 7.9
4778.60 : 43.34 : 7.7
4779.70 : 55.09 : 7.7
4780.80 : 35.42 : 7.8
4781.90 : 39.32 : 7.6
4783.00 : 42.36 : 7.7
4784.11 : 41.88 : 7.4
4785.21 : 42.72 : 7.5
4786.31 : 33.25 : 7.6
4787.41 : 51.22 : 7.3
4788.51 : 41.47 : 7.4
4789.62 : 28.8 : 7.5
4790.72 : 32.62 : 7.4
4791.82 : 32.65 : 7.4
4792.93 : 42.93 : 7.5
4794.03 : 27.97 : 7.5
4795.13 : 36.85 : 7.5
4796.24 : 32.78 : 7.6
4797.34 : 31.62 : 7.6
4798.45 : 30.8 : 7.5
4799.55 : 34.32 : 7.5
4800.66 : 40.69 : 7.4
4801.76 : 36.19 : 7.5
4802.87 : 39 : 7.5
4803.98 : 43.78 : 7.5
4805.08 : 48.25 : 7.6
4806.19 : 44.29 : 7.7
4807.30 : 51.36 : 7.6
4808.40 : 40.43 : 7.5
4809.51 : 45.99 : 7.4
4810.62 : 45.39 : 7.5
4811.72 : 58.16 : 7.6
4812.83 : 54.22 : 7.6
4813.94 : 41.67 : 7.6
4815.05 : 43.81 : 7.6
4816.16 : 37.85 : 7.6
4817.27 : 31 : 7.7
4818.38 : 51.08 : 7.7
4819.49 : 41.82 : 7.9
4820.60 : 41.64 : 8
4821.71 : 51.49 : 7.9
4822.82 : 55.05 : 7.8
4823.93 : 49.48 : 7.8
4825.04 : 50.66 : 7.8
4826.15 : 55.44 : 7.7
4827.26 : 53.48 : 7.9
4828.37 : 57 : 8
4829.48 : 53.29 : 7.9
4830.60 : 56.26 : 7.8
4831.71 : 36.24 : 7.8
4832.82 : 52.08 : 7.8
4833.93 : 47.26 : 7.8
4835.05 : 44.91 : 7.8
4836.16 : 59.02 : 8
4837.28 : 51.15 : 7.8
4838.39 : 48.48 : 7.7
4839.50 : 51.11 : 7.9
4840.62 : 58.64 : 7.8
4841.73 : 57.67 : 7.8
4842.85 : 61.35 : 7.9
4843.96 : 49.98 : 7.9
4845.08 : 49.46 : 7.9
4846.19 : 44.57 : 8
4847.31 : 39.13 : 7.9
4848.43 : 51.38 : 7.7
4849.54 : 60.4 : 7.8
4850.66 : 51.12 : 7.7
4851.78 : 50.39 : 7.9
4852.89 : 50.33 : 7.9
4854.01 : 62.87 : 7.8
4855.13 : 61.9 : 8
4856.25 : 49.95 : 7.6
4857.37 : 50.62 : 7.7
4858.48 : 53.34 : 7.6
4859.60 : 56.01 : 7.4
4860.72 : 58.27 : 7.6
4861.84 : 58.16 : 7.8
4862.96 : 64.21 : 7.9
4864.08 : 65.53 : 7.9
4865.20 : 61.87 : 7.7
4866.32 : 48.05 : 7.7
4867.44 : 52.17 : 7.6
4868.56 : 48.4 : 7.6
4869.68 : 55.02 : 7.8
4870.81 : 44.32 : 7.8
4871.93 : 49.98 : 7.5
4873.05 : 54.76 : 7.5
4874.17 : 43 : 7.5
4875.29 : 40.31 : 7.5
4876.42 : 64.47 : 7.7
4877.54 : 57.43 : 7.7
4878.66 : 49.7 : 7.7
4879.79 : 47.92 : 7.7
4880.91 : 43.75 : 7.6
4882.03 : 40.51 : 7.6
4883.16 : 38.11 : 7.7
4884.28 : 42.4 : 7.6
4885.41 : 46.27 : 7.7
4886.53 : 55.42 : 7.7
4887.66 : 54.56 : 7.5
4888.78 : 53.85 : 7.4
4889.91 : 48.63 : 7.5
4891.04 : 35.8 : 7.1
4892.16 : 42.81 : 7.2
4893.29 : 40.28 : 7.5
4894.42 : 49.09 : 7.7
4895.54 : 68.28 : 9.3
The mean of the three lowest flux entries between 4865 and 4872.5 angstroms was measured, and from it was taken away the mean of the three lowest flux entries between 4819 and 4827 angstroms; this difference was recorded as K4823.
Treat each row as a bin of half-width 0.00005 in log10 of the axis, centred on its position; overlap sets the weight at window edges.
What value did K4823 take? 3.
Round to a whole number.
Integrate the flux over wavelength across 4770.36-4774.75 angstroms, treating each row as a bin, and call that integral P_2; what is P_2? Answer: 204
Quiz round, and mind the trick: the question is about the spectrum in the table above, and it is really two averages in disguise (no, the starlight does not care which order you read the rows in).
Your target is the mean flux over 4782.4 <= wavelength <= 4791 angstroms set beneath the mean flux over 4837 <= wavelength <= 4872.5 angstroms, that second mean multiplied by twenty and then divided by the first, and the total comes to 27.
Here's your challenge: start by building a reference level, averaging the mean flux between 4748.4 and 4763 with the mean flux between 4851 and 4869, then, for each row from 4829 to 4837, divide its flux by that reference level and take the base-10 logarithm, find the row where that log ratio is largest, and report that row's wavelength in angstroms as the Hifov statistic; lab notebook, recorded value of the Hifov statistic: 4836.16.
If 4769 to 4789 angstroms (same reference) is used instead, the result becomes 4774.20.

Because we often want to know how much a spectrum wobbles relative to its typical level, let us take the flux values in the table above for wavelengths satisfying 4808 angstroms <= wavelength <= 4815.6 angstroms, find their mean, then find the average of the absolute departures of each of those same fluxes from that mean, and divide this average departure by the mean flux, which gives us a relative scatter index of 0.110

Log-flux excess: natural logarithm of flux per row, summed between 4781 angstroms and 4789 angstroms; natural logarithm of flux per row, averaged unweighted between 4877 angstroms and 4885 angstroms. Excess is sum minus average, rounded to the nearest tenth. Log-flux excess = 22.3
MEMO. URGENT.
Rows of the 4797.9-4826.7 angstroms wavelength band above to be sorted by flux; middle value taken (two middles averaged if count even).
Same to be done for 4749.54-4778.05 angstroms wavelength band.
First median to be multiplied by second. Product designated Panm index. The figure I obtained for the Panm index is 1973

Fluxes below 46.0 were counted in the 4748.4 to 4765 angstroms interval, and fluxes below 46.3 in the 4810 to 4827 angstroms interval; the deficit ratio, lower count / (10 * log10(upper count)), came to 0.95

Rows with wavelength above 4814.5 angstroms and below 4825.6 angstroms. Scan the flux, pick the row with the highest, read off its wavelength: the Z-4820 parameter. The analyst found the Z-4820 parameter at 4822.82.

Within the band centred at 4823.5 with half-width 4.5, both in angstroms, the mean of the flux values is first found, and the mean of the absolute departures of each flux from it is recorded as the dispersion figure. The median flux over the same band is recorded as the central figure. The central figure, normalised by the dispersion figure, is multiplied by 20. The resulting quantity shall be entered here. 245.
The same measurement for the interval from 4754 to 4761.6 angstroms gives 181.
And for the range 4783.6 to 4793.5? 138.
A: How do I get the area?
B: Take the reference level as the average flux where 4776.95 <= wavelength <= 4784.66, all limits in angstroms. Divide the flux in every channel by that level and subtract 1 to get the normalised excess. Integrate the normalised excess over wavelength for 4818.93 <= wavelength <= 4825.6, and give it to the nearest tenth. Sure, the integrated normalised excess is 1.1 angstroms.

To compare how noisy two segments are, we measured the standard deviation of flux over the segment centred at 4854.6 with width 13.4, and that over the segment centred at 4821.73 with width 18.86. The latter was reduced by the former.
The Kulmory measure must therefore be 2.6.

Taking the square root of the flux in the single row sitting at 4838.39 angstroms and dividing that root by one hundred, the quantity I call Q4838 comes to 0.070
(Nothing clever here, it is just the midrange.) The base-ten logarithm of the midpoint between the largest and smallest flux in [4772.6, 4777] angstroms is 1.68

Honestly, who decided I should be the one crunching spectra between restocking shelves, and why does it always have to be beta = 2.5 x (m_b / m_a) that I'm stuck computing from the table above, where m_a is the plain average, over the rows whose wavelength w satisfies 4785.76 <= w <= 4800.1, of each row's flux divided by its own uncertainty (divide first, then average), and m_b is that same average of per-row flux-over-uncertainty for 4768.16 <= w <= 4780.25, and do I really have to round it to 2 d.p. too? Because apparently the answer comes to 3.00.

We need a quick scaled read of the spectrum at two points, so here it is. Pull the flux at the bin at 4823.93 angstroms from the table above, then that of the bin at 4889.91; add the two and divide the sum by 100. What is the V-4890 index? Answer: 0.98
